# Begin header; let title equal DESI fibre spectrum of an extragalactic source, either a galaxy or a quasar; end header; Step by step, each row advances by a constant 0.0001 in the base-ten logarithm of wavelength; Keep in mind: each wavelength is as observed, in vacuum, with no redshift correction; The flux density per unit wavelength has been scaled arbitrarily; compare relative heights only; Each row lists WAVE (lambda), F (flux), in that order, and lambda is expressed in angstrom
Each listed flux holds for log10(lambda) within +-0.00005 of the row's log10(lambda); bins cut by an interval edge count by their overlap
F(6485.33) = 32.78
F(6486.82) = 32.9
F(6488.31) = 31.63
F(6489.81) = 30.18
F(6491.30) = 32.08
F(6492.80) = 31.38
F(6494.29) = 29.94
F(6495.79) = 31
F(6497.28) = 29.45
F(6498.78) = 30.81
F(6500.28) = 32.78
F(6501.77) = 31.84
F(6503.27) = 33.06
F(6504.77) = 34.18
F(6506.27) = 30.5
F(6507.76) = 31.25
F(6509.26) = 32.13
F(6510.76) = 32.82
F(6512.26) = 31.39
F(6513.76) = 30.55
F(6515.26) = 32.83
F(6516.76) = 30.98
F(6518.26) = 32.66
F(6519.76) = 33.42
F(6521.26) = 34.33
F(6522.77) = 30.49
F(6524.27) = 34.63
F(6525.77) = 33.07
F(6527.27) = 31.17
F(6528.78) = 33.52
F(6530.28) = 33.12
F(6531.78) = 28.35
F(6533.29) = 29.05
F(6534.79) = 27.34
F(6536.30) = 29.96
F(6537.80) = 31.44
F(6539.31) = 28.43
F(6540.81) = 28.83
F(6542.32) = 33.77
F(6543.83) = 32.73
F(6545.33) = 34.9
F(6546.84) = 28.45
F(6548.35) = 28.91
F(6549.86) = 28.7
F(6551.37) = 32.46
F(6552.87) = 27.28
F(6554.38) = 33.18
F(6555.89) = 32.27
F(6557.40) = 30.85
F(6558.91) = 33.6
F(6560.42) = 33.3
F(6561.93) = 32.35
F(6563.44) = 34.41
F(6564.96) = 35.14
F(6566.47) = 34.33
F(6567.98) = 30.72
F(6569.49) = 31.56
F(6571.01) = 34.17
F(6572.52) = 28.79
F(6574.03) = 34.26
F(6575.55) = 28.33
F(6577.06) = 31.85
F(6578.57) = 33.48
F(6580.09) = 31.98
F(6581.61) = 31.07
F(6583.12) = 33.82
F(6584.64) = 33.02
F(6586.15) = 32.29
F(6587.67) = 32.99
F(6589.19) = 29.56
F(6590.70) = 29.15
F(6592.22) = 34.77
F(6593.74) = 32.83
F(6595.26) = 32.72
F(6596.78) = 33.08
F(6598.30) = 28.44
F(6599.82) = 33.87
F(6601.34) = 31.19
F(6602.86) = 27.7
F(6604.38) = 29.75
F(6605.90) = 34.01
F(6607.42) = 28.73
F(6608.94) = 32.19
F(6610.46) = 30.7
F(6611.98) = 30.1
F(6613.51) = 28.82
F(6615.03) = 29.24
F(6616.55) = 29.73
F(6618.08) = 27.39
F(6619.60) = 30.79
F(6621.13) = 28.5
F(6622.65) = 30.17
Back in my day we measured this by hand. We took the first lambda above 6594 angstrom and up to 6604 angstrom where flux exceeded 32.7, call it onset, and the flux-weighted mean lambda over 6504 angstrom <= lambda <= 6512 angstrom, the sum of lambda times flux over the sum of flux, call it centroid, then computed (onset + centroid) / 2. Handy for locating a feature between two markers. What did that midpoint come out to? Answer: 6551.5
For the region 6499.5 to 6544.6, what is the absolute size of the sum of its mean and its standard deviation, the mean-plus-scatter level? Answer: 33.6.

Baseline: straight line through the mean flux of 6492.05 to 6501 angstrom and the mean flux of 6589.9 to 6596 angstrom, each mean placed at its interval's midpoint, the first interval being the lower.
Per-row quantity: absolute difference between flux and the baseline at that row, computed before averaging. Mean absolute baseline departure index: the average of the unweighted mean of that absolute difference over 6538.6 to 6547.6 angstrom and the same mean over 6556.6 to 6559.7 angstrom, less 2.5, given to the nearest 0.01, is -0.52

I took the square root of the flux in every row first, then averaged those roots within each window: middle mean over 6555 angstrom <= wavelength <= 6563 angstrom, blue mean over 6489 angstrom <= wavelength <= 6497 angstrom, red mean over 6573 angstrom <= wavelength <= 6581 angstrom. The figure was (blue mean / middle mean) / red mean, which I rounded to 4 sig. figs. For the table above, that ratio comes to 0.1726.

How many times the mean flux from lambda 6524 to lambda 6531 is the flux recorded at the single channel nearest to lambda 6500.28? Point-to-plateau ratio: 0.99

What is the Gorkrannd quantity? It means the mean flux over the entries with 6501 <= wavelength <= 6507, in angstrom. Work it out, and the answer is 32.4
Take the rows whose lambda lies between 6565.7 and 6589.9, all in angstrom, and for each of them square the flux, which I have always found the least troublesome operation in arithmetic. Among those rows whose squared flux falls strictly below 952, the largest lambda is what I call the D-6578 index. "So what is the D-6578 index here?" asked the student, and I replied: 6589.19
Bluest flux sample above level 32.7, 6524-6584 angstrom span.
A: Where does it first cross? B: 6524.27 angstrom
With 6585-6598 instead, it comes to 6587.67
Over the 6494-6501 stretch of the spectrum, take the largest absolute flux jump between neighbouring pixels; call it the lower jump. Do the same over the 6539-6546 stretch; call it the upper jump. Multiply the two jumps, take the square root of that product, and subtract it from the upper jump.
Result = 1.8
